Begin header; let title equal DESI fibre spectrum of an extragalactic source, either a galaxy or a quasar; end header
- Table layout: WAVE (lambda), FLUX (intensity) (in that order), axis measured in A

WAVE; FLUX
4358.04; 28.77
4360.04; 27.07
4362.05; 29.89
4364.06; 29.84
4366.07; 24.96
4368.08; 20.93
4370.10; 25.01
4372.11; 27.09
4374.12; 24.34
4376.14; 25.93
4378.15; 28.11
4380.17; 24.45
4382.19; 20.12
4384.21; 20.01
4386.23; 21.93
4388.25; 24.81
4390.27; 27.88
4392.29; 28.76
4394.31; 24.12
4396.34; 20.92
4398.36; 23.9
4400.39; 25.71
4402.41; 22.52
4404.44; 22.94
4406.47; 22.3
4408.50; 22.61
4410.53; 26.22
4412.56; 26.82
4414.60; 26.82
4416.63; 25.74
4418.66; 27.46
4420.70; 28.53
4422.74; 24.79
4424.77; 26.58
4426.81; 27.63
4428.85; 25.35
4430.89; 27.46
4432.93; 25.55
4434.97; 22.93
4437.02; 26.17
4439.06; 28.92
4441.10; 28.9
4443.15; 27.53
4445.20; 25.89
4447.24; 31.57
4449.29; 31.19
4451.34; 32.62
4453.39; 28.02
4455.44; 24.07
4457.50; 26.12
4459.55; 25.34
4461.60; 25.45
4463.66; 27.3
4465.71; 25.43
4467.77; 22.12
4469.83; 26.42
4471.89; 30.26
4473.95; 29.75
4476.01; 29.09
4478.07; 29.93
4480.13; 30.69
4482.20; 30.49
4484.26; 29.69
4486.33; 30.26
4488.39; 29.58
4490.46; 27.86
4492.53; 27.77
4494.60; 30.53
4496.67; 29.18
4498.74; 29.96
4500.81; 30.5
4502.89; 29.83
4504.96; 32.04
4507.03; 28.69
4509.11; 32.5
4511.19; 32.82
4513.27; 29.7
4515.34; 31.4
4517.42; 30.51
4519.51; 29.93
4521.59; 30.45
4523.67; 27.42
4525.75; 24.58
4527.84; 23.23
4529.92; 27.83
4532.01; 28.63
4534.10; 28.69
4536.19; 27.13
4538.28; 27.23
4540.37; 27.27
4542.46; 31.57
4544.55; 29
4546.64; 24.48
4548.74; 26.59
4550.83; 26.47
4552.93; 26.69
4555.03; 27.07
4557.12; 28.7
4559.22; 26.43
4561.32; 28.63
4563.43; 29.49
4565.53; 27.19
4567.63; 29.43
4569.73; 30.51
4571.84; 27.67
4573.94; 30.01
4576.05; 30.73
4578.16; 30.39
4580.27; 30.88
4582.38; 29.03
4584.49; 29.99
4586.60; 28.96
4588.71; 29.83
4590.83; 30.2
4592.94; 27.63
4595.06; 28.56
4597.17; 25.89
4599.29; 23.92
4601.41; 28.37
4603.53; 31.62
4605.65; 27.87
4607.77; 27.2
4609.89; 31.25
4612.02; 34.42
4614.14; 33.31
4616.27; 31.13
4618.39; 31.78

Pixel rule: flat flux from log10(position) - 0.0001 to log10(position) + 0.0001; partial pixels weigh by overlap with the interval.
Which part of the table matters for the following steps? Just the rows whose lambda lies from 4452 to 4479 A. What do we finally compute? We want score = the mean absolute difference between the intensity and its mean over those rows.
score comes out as 2.0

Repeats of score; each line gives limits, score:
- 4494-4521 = 1.0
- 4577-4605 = 1.5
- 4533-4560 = 1.2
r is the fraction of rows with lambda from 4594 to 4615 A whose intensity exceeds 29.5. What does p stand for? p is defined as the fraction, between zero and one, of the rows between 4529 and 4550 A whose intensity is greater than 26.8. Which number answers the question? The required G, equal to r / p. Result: 0.5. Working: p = 0.8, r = 0.40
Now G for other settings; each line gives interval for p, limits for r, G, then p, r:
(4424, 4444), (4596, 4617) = 1.0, 0.5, 0.50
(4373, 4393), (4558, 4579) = 1.3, 0.3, 0.40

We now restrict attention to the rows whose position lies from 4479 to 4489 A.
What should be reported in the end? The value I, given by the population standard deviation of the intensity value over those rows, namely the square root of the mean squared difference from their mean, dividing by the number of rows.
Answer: 0.44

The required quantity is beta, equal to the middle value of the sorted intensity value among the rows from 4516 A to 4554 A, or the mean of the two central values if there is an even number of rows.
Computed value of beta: 27.3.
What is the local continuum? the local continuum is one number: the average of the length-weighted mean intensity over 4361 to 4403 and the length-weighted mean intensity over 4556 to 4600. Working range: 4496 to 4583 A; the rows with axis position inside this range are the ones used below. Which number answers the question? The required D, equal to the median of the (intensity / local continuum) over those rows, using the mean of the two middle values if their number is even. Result 1.08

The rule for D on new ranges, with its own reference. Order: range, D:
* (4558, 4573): 1.07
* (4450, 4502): 1.09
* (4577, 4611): 1.08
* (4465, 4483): 1.11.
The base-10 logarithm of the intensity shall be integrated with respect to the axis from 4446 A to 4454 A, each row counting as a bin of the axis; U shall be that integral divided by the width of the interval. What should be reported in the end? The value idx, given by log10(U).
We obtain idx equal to 0.173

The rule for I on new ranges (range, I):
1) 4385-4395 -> 2.51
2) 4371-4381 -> 1.47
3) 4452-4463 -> 1.29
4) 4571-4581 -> 1.17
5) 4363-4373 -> 2.92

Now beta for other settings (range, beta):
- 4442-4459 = 27.8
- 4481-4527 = 29.9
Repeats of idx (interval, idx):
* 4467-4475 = 0.156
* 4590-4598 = 0.161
